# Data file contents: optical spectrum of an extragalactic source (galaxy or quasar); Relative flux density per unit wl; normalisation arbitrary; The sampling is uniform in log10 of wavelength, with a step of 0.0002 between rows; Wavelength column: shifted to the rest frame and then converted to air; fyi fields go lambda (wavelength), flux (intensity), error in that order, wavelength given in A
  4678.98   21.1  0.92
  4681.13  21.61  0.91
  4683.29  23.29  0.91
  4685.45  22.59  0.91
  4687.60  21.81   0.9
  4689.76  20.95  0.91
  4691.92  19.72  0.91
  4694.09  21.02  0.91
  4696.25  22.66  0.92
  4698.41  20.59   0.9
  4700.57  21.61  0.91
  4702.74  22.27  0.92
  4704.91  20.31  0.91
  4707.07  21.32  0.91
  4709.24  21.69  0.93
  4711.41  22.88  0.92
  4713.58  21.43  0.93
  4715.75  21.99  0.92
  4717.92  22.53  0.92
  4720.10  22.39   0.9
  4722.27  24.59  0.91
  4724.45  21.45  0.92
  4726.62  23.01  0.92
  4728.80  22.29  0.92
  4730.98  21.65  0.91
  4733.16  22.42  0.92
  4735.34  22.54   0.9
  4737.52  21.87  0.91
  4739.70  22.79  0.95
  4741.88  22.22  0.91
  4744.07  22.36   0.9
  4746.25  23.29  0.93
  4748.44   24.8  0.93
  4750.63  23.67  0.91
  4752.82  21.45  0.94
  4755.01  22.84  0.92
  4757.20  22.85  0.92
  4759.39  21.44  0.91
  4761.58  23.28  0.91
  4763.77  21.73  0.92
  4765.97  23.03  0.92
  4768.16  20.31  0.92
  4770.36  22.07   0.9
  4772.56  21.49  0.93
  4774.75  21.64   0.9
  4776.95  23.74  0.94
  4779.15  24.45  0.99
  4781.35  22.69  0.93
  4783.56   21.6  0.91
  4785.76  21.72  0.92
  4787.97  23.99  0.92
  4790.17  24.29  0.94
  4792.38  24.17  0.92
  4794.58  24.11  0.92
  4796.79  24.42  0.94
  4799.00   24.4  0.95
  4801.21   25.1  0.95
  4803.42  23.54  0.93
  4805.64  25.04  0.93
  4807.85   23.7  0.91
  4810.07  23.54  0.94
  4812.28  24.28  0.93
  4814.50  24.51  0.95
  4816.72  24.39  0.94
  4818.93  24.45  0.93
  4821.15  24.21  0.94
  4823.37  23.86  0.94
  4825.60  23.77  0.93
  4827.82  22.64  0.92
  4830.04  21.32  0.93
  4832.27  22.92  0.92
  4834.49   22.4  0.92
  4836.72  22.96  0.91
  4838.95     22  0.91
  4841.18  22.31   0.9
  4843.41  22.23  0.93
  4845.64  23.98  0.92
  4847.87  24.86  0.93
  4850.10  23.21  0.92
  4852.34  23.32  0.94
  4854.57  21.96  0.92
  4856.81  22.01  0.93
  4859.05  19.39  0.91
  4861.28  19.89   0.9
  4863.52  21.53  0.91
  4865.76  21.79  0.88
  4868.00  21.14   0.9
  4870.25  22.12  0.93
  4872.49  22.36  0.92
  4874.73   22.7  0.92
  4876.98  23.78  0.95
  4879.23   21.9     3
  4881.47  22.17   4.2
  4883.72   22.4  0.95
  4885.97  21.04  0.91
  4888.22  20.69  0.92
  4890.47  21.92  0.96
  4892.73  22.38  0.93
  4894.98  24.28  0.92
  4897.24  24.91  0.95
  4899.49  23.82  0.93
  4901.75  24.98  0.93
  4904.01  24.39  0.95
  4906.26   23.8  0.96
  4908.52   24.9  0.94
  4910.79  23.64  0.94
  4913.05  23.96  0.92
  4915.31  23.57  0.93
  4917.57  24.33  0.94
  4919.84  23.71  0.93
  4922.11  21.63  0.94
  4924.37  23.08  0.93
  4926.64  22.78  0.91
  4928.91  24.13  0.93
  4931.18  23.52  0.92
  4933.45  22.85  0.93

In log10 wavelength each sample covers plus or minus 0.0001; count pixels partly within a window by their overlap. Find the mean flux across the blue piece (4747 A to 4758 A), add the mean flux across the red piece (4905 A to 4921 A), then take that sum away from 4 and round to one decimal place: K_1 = -43.1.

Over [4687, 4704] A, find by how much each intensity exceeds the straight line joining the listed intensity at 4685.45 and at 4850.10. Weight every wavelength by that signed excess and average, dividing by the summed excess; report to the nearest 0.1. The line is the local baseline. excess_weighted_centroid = 4694.1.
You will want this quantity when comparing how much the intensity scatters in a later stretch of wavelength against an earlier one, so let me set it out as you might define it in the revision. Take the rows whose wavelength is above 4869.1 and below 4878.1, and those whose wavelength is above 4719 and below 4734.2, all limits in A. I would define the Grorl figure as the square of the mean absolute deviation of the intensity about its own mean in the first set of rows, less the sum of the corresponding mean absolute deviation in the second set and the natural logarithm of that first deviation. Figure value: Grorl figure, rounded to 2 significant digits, 0.21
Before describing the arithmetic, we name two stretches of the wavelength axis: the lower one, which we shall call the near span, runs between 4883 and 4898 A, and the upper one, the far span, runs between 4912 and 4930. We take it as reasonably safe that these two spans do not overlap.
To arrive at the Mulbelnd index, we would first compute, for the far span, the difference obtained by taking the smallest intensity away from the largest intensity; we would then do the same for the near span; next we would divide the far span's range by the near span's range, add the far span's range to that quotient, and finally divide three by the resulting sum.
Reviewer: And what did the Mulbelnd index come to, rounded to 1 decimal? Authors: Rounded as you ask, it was 0.9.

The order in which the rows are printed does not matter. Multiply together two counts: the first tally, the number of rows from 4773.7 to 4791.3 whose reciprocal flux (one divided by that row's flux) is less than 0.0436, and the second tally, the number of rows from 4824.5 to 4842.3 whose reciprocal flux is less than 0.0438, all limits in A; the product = 12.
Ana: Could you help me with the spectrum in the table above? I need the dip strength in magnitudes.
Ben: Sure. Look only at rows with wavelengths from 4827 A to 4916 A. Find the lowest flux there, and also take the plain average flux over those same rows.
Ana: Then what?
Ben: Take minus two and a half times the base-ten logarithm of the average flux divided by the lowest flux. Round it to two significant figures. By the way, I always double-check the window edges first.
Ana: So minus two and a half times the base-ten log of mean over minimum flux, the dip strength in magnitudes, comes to -0.17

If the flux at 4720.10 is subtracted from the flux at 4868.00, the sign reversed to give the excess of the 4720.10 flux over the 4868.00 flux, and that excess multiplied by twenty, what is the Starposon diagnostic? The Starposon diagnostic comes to 25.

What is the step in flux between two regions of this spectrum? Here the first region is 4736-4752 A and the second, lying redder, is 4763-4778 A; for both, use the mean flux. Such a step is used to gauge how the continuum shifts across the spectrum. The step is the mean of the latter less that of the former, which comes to -1.0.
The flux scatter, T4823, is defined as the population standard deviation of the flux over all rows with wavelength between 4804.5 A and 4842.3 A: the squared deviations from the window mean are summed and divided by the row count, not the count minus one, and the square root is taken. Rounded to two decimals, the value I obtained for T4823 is 1.01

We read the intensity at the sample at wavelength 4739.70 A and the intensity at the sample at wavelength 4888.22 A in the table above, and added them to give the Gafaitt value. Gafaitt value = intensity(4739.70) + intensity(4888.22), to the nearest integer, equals 43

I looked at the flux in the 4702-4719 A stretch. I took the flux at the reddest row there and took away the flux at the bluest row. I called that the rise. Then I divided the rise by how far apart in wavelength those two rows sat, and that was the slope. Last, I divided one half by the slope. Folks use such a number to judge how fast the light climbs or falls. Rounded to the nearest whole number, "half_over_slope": 29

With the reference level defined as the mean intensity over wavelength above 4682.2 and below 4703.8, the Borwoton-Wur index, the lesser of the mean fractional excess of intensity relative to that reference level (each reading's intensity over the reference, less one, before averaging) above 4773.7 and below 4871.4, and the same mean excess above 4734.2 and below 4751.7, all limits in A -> 0.06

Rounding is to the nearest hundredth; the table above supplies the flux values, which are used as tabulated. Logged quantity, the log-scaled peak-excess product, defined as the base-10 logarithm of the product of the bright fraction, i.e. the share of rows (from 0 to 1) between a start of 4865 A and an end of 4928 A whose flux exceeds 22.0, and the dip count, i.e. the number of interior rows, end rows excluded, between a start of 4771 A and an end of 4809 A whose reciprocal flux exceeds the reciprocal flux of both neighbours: 0.48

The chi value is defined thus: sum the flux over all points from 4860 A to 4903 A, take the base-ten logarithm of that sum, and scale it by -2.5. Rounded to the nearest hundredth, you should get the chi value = -6.57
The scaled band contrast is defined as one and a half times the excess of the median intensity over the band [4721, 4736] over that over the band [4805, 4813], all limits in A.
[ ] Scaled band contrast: -2.4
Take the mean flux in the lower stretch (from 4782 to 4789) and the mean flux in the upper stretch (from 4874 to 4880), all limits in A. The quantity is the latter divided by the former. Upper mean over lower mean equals 1.02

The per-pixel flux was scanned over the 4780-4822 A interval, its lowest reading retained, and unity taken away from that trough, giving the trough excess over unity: 20.6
